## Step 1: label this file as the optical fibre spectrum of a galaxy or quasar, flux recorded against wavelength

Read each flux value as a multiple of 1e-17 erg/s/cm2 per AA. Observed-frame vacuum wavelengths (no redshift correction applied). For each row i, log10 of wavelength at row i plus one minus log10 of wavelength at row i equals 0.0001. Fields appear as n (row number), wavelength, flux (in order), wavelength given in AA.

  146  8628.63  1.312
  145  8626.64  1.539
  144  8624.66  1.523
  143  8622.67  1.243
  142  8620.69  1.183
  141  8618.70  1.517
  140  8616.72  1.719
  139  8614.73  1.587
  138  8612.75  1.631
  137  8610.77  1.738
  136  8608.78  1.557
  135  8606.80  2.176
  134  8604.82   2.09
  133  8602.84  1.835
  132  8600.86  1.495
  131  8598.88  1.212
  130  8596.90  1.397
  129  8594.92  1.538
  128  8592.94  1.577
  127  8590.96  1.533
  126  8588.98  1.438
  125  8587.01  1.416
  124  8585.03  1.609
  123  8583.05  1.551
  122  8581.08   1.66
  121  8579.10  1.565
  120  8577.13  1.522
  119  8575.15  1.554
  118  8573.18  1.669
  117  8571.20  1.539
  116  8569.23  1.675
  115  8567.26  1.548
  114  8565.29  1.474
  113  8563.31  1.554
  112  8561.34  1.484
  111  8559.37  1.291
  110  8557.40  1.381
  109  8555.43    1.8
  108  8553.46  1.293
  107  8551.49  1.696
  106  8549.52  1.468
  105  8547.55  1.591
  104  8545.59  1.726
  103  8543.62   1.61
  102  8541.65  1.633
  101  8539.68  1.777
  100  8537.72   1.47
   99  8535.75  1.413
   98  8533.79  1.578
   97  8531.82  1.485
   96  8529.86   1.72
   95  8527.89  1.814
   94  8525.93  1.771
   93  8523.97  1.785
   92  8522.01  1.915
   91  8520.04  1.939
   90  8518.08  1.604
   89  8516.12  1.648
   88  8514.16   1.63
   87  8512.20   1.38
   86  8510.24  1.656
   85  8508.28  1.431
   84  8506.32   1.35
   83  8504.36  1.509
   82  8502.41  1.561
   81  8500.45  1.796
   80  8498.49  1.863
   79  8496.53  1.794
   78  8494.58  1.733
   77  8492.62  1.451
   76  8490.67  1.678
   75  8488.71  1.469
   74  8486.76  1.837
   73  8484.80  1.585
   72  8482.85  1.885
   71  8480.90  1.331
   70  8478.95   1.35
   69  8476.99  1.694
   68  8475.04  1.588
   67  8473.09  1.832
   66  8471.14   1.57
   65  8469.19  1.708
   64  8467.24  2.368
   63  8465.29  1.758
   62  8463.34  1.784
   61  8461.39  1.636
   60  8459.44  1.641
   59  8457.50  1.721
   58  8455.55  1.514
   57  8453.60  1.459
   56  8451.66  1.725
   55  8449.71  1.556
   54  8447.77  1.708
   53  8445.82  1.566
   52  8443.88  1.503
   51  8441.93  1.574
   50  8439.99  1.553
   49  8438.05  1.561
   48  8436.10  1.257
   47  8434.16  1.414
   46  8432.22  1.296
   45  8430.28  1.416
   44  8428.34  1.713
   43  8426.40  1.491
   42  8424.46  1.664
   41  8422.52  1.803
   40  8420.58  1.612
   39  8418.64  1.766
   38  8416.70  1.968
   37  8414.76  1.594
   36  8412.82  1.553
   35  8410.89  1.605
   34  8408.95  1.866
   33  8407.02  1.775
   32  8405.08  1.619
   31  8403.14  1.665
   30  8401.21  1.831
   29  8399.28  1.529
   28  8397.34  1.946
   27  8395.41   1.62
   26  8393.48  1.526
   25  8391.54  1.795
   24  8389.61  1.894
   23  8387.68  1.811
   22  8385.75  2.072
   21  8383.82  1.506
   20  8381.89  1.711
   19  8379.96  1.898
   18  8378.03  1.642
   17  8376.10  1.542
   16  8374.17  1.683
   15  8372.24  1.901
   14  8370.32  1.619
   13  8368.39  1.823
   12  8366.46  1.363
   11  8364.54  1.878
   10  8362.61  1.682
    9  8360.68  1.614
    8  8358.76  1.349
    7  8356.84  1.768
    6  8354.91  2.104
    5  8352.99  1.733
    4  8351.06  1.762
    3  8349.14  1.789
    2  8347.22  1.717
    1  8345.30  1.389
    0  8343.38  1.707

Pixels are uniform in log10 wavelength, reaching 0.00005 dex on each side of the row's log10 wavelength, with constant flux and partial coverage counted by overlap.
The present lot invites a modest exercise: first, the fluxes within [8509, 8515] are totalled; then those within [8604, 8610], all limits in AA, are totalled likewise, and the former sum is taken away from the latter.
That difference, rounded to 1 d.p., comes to 1.2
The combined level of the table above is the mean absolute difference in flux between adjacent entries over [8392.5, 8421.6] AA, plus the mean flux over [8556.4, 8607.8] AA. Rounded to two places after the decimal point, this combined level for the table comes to 1.76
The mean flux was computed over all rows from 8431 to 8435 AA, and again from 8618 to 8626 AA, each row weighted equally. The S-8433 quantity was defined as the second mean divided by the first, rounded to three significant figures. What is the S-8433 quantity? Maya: 1.01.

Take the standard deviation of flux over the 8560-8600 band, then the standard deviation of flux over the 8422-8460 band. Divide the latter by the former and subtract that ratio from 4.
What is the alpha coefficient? 2.64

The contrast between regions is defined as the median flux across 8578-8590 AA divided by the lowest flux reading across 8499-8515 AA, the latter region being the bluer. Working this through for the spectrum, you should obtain 1.15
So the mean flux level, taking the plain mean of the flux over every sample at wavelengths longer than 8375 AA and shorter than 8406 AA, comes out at 1.725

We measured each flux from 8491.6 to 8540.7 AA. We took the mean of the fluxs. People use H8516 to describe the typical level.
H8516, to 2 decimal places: 1.64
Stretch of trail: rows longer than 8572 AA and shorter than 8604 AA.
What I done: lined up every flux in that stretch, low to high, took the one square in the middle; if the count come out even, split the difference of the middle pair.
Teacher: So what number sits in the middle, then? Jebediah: 1.54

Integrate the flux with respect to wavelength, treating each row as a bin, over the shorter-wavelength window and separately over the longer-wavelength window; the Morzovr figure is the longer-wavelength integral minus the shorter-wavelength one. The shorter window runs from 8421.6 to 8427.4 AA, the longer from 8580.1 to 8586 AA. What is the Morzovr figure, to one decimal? -0.1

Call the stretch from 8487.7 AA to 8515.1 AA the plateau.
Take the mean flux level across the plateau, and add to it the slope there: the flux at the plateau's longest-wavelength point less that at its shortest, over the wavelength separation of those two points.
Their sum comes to 1.60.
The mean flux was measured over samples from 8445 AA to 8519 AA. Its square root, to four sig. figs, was 1.281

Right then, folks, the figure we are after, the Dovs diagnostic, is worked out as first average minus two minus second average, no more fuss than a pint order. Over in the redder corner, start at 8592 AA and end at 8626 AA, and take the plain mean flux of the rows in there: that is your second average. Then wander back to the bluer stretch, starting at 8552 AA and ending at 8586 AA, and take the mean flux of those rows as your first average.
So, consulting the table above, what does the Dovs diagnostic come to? -2.05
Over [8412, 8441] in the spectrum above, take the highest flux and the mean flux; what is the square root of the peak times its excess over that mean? 0.88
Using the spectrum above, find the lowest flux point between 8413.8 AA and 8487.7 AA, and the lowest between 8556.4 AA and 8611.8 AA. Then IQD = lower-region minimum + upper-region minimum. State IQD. 2.47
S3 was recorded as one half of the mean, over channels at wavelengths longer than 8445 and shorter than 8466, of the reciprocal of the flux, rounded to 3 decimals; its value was 0.306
